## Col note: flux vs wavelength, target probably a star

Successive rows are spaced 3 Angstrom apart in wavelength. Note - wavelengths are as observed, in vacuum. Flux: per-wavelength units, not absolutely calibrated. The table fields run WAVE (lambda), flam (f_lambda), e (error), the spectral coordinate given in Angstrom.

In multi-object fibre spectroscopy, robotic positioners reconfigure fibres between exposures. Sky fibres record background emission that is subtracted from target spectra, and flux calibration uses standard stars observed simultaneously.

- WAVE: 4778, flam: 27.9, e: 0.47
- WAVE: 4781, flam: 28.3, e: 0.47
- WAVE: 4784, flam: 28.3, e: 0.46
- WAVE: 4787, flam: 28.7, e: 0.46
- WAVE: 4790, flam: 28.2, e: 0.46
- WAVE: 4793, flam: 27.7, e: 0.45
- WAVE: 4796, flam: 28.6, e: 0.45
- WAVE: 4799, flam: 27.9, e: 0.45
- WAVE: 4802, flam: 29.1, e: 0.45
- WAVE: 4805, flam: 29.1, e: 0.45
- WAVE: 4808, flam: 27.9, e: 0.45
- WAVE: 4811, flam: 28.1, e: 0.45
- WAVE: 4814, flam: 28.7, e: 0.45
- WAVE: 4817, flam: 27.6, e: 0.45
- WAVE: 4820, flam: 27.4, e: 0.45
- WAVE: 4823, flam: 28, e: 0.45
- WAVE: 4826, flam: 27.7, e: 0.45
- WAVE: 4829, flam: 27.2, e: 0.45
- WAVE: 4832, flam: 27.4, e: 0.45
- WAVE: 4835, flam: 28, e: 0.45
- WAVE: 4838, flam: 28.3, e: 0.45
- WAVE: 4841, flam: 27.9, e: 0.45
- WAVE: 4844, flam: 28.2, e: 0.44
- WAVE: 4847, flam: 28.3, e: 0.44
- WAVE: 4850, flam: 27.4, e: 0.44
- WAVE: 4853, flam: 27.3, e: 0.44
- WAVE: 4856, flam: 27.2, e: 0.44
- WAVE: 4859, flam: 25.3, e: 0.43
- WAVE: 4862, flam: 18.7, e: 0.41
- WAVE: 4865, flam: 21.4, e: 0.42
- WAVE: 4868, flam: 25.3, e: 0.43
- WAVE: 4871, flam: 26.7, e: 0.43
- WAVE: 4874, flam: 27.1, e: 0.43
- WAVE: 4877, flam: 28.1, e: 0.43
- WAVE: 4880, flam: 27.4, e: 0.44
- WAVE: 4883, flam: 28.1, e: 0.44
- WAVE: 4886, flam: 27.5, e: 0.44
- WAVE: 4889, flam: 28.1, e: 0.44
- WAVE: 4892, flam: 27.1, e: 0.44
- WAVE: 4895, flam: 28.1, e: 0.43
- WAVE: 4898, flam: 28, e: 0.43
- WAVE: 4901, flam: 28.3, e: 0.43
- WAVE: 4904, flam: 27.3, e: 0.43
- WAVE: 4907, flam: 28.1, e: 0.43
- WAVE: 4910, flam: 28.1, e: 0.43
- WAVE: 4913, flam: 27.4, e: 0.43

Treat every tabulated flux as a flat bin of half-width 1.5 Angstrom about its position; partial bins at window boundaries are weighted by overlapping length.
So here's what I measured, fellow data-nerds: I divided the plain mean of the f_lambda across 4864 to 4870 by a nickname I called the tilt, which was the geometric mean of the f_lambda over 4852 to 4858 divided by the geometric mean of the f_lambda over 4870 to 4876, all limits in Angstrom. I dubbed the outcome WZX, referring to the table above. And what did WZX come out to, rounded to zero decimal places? 23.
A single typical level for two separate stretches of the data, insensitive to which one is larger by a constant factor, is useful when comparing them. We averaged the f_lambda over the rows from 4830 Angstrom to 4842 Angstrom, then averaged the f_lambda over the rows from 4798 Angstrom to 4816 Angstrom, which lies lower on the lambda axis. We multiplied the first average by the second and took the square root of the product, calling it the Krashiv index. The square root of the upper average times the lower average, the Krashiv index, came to 28.2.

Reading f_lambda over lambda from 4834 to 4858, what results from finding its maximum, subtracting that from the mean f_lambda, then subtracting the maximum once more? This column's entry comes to -28.8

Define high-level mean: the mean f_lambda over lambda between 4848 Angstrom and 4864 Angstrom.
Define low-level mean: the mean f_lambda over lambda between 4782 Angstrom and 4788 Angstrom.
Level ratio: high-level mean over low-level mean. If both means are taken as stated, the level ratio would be 0.884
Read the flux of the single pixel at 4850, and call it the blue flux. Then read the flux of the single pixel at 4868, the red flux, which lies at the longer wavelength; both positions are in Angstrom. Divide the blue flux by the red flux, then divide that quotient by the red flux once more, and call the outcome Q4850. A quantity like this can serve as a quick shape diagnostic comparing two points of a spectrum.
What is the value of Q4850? 0.043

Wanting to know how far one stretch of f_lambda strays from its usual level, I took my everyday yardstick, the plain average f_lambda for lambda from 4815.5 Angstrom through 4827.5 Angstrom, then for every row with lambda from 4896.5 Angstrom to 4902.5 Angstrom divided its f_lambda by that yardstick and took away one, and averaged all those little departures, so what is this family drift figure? 0.017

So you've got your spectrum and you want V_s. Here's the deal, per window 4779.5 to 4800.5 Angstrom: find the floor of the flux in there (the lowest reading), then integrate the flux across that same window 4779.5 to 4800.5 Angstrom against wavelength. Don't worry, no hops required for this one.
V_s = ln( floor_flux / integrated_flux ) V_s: -3.06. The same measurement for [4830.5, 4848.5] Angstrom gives -2.91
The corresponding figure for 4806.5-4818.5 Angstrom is -2.50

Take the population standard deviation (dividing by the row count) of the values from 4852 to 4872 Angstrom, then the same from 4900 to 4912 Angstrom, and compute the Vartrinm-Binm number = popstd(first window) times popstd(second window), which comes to 1.2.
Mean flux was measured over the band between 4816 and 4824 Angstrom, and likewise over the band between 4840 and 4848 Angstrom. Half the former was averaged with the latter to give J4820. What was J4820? 21.0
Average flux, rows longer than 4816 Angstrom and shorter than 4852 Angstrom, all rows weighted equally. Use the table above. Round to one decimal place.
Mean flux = 27.8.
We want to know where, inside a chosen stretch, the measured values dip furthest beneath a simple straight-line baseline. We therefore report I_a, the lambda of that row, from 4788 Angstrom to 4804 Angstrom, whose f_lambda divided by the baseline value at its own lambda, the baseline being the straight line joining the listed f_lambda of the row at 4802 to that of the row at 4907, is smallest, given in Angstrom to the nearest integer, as 4793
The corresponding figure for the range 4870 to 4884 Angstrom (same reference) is 4871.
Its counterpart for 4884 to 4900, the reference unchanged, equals 4892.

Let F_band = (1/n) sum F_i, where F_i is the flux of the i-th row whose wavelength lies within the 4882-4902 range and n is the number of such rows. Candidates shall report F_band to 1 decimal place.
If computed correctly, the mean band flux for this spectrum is 27.9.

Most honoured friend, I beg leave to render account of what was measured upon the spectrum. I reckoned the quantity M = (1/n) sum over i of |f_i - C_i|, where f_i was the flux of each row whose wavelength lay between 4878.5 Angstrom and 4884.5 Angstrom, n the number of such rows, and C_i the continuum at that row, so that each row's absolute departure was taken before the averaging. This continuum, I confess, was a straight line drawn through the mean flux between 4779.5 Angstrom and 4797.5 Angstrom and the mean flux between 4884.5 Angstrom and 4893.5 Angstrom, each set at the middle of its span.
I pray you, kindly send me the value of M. 0.36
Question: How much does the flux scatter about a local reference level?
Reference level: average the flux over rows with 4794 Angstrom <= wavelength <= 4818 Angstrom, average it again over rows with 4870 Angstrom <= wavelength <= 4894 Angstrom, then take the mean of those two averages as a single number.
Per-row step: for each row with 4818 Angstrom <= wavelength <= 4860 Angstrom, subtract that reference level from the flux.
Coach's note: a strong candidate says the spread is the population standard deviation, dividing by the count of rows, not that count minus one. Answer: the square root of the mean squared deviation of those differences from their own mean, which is 0.73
